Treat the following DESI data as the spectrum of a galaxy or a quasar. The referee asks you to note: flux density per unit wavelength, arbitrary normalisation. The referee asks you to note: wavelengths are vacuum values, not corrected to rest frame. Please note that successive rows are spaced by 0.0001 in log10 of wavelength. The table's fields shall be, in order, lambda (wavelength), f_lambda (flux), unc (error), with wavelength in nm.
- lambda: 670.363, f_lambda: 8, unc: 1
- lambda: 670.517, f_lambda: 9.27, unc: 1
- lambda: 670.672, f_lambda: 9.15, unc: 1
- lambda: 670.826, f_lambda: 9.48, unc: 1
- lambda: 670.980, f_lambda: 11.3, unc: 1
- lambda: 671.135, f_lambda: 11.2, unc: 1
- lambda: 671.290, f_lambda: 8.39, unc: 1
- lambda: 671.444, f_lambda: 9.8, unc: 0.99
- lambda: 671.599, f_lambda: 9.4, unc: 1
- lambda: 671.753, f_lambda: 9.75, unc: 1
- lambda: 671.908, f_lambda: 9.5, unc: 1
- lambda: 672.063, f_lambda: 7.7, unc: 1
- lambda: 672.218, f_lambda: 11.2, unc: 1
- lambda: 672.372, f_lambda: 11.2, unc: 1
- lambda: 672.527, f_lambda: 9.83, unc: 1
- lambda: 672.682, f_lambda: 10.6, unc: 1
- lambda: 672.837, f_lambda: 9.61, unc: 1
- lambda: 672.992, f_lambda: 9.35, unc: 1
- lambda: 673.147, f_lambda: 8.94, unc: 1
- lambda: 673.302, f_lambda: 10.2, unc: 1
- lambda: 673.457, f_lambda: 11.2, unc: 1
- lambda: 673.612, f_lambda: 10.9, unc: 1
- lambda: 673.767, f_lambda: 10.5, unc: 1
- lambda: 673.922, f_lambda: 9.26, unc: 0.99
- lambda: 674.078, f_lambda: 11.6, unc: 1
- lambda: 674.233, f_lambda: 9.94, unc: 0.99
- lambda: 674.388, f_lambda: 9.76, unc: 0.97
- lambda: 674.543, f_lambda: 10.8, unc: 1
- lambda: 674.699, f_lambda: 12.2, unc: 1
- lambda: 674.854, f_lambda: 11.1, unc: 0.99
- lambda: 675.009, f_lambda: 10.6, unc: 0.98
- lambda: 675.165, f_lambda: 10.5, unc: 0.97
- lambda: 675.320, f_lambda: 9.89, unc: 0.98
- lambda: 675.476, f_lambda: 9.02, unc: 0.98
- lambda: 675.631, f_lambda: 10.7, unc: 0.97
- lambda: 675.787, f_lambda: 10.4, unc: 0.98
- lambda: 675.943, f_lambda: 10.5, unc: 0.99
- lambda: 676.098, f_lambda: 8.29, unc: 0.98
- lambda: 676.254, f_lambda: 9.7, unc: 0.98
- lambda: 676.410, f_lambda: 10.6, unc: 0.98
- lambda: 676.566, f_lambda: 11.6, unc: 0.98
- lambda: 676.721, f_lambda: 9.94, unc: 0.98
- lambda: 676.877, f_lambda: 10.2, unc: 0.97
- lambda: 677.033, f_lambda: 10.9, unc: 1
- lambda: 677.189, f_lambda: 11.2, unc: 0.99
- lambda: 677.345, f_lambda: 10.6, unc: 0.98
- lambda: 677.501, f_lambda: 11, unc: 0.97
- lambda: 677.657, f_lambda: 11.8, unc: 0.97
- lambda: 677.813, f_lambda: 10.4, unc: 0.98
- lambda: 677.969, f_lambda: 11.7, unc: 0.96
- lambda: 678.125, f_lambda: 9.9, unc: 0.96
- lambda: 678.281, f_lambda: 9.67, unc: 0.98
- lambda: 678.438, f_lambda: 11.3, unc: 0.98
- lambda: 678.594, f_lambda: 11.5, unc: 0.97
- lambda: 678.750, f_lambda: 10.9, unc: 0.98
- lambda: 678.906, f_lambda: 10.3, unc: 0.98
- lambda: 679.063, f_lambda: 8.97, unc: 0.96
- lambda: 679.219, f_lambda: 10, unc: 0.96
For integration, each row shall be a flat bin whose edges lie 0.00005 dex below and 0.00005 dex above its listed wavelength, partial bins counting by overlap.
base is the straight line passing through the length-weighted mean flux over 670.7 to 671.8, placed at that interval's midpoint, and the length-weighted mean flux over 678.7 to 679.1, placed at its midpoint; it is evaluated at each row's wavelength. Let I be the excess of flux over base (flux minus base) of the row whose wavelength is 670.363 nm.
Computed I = -1.9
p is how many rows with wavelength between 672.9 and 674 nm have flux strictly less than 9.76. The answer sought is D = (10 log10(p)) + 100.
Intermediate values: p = 3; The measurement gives 105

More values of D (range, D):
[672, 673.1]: 105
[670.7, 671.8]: 106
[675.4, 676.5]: 105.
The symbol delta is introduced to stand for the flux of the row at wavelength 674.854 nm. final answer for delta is 11.1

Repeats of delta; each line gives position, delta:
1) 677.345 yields 10.6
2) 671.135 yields 11.2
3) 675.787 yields 10.4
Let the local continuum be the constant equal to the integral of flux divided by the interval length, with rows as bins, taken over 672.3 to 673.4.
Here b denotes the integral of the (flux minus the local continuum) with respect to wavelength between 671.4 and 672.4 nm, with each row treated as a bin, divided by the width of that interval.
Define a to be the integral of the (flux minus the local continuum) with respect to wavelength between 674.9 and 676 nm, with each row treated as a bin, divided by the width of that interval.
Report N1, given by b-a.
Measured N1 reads -0.5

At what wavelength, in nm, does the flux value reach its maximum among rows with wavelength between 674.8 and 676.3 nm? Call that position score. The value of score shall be 674.854 nm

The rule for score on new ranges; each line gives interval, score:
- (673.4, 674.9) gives 674.699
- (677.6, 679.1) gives 677.657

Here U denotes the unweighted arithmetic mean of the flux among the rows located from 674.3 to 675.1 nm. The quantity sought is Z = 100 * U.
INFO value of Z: 1089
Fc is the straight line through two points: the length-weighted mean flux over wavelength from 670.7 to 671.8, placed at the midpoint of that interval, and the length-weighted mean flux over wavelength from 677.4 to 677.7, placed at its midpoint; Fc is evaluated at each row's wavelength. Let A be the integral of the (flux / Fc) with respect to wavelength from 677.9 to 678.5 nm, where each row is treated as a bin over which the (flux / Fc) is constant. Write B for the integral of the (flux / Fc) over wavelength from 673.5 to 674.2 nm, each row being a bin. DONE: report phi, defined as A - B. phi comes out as -0.15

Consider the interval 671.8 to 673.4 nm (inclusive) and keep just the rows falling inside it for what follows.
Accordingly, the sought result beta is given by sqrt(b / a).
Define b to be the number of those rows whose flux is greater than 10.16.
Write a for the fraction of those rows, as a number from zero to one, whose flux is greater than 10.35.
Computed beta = 3.7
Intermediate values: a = 0.30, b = 4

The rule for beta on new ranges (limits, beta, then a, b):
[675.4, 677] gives 3.5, 0.50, 6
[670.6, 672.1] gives 3.2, 0.20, 2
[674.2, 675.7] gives 3.2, 0.60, 6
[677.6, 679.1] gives 3.4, 0.60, 7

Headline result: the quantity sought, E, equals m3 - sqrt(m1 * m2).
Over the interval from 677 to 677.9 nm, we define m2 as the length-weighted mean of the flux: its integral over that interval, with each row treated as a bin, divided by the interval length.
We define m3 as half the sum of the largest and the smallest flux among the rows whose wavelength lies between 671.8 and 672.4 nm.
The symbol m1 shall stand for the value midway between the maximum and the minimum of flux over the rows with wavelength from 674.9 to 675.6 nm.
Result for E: -0.9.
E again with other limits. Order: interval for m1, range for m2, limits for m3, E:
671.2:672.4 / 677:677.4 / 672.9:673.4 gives -0.6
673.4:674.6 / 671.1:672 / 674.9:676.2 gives -0.5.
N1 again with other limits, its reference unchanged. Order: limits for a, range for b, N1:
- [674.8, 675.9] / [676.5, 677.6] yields 0.5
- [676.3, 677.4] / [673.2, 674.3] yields -0.2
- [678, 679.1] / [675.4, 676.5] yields -0.6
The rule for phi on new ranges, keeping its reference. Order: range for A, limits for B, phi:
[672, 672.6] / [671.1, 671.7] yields 0.01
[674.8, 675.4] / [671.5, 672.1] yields 0.03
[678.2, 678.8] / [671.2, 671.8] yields 0.00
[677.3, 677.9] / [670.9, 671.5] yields -0.04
